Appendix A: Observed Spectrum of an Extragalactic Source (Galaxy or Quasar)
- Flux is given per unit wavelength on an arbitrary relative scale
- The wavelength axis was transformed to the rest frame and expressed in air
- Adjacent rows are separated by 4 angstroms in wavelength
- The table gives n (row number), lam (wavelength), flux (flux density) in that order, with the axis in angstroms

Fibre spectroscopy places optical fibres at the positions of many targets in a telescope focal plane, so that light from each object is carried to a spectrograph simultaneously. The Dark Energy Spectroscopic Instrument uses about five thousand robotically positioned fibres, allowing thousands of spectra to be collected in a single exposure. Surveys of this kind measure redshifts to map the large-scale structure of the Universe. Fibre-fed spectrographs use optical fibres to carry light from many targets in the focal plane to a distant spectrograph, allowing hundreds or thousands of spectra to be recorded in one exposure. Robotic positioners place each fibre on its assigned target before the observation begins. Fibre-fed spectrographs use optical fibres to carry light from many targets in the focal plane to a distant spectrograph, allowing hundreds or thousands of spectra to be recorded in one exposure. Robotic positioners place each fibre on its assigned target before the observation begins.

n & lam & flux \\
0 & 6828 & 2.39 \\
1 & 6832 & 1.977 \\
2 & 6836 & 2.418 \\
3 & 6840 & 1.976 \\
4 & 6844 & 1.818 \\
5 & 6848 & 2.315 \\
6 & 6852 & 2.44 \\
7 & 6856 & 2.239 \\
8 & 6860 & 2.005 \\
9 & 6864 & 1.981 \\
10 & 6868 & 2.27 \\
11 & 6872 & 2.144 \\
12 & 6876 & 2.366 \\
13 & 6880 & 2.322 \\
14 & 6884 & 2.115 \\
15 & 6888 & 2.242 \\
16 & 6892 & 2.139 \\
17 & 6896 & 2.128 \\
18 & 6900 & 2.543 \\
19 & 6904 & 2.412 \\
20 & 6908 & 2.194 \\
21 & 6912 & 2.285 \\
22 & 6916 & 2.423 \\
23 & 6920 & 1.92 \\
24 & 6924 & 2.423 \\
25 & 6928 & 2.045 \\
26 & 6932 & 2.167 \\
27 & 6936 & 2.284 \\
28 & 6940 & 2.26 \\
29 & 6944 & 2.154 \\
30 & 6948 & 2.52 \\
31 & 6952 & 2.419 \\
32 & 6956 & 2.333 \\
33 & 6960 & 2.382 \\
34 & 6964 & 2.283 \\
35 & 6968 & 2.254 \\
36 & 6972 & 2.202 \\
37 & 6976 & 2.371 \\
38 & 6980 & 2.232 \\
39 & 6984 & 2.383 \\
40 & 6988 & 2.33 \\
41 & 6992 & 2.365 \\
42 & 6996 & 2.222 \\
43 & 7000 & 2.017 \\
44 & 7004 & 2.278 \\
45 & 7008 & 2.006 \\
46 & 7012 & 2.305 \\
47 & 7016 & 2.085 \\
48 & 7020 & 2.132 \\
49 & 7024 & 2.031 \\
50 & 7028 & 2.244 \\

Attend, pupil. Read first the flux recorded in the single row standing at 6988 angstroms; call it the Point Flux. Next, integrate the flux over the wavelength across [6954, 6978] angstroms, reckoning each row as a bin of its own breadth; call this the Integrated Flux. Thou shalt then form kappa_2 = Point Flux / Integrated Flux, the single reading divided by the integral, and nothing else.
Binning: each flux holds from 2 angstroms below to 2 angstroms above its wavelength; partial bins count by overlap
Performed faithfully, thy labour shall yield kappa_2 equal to 0.0421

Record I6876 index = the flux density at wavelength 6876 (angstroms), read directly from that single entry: 2.366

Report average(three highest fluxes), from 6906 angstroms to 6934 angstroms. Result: 2.38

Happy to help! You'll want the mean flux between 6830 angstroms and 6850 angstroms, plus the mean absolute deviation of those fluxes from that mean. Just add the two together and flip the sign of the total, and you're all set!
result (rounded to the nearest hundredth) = -2.31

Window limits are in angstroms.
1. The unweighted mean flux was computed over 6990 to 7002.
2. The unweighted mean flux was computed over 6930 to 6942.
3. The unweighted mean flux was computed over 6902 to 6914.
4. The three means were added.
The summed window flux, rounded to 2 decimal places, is 6.74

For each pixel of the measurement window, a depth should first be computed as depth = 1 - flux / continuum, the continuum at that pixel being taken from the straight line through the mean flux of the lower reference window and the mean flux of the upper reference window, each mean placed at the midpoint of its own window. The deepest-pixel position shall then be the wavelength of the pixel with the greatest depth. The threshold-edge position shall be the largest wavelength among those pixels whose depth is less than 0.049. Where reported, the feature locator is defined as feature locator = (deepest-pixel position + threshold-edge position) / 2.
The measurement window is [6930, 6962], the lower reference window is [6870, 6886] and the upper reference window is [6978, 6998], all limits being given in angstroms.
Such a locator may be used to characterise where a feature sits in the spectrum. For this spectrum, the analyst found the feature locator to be 6952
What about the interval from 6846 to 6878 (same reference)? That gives 6870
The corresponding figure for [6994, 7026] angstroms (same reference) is 7010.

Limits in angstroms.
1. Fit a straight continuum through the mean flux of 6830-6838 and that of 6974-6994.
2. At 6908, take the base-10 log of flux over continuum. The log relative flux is -0.014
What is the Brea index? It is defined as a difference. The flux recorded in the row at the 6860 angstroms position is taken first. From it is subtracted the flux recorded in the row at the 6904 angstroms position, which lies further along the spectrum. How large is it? -0.41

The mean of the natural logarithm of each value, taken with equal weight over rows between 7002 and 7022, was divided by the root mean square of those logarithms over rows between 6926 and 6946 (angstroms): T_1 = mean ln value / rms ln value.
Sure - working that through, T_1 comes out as 0.99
